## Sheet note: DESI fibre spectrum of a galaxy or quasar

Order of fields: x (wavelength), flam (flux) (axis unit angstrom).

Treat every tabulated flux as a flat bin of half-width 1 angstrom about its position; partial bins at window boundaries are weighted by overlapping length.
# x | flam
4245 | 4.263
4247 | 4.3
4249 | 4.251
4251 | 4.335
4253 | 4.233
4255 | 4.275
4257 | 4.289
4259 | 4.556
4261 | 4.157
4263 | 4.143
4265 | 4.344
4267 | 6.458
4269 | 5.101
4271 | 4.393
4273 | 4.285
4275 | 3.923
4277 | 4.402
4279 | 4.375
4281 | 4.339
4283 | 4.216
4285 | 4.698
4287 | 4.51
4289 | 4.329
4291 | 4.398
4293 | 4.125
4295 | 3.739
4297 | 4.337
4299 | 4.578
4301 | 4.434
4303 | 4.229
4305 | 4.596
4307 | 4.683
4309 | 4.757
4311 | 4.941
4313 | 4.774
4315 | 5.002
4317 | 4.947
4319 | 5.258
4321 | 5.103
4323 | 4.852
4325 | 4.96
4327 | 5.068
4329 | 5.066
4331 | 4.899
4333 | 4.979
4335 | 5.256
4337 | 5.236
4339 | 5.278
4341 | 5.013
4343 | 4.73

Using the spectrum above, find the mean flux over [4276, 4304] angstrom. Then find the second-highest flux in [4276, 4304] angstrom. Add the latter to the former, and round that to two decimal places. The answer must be 8.91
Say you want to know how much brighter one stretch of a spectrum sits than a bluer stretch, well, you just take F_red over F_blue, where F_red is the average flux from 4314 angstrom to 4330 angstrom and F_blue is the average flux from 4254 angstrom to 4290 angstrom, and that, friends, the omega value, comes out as 1.12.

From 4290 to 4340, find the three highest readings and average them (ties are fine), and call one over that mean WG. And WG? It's 0.190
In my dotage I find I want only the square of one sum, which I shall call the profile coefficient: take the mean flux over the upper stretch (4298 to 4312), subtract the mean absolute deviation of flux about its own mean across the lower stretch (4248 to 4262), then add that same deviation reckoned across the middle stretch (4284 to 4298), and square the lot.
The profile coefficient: 22.4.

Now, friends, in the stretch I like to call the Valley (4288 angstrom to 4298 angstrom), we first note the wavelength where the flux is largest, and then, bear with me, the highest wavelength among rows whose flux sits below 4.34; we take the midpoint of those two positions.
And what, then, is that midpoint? 4294 angstrom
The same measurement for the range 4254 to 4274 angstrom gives 4270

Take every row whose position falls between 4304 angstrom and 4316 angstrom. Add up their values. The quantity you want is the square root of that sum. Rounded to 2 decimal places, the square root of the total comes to 5.36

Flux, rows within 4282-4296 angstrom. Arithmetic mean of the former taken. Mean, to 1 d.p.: 4.3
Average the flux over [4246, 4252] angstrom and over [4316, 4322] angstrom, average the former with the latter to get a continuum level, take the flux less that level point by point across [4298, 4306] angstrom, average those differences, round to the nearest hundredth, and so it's -0.24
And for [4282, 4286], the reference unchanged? -0.24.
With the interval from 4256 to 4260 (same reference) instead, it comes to -0.28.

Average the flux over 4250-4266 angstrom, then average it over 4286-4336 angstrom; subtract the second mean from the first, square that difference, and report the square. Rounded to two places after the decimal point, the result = 0.18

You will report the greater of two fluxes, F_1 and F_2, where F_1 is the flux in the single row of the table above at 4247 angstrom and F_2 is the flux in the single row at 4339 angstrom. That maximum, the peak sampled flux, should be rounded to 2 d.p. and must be 5.28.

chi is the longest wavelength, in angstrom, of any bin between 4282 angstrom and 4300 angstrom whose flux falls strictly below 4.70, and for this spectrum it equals 4299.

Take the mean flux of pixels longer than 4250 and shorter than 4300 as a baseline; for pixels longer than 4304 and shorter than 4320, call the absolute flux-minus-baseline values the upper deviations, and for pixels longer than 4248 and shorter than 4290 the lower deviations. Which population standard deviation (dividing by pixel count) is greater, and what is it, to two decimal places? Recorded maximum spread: 0.42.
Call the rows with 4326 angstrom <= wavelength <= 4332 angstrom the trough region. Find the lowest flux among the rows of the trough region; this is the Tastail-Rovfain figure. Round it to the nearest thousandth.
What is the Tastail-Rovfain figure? 4.899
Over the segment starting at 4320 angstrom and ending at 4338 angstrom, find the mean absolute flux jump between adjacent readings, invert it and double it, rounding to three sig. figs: 15.8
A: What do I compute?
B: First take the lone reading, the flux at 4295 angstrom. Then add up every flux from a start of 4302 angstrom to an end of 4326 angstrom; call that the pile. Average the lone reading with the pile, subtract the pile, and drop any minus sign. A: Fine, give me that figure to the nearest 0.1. 27.2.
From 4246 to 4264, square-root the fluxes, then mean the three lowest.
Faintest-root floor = 2.04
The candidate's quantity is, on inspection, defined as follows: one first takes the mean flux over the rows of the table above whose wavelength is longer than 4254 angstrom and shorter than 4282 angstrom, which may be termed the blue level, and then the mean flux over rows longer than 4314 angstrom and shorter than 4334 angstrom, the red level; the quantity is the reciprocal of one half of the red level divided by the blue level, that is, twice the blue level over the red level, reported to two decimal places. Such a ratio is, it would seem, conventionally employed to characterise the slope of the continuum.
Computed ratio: 1.80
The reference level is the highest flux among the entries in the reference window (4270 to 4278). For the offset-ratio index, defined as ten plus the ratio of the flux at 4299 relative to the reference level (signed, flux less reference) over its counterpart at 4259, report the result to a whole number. 11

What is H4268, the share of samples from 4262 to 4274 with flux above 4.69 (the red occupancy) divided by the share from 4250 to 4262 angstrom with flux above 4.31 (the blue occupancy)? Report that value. 1.0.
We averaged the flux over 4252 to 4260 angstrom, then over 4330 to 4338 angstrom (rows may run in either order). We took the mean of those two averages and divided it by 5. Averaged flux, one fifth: 0.943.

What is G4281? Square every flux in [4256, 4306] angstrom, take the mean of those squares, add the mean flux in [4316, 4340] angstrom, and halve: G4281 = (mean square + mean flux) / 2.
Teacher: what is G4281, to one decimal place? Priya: 12.5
